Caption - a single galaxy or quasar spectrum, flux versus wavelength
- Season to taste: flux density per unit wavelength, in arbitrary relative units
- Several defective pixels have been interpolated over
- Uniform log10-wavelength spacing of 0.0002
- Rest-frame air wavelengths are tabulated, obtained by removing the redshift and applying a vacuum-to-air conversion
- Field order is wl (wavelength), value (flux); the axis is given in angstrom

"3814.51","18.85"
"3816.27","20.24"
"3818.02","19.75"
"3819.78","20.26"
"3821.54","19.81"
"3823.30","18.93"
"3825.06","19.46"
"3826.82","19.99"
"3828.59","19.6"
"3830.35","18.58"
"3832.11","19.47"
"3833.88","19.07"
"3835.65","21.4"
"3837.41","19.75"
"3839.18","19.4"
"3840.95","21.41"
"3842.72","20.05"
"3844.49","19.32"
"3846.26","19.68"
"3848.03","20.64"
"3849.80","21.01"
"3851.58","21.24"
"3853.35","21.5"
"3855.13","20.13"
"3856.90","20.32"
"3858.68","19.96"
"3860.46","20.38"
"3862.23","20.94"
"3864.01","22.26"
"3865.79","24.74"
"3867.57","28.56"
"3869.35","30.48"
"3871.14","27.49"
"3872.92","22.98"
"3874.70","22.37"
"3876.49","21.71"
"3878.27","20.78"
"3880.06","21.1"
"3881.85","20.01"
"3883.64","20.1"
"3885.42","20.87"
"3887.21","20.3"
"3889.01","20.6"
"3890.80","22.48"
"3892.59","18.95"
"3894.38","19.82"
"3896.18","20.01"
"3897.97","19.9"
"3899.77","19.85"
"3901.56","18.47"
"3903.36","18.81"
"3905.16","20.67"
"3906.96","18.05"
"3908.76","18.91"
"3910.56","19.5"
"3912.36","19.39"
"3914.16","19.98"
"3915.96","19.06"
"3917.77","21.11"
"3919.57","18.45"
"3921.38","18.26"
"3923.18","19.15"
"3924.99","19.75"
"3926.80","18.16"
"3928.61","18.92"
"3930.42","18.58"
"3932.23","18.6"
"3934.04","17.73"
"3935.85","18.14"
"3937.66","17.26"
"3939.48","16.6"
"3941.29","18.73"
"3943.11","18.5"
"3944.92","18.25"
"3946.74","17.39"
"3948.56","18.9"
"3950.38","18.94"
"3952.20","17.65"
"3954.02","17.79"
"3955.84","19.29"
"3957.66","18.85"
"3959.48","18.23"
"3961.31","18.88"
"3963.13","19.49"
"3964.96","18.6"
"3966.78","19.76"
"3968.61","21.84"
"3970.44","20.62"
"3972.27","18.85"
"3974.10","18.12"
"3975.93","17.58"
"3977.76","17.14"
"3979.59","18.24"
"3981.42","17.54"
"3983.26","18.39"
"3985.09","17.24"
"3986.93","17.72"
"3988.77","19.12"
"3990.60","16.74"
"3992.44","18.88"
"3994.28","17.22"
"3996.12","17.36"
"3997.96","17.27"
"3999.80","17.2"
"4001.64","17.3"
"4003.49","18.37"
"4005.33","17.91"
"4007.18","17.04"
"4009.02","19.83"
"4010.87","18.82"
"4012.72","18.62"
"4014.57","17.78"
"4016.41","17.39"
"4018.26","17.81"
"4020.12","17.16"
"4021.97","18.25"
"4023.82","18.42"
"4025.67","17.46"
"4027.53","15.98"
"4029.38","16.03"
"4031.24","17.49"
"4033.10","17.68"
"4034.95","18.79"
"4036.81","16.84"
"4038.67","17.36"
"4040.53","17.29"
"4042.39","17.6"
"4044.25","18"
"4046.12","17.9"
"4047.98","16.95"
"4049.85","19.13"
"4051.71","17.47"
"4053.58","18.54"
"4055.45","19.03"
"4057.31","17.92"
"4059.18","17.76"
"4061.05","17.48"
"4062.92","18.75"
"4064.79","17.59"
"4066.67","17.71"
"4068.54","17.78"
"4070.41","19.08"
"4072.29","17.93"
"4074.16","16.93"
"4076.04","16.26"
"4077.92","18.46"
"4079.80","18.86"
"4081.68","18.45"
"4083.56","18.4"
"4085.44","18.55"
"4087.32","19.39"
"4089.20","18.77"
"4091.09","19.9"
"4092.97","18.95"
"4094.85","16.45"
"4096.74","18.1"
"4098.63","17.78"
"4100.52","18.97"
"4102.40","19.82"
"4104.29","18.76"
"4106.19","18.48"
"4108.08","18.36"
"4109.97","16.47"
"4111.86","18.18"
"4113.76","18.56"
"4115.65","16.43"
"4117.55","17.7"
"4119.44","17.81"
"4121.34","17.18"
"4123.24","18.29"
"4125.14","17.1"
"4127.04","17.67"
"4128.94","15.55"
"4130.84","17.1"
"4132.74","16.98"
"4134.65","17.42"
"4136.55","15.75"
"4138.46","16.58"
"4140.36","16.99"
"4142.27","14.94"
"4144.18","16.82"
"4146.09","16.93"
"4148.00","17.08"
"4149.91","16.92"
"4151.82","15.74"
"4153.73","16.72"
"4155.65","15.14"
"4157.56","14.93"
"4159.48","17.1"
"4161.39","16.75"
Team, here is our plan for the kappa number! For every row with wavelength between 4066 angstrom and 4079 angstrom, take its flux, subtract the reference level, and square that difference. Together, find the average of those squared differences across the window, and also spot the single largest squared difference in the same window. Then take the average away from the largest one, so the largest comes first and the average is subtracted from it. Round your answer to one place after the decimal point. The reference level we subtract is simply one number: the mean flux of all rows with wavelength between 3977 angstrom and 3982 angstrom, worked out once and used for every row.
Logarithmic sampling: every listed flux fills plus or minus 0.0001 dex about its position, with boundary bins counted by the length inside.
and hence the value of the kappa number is 1.3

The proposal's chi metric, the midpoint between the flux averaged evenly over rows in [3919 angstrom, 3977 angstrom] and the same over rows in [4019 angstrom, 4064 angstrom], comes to 18.2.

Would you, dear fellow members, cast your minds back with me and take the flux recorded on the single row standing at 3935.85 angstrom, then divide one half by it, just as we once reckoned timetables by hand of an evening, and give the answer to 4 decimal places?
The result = 0.0276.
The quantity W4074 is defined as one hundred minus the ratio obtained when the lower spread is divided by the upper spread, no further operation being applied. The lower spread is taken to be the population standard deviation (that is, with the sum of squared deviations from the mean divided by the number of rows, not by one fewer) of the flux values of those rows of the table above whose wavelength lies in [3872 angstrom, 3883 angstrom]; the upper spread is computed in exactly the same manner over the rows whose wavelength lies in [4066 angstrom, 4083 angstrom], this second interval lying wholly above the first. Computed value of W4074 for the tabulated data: 98.8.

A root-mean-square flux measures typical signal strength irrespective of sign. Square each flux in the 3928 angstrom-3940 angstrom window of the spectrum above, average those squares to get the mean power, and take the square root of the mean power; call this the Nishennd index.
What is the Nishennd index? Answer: 18.0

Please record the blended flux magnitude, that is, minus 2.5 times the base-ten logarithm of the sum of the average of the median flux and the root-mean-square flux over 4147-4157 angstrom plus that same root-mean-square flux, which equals -3.79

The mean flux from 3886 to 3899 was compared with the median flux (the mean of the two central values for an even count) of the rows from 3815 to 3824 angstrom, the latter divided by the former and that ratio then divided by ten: 0.098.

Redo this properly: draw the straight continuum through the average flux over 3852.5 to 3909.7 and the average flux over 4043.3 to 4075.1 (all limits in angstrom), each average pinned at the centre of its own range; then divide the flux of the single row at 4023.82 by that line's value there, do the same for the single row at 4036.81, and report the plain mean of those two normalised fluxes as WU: 0.951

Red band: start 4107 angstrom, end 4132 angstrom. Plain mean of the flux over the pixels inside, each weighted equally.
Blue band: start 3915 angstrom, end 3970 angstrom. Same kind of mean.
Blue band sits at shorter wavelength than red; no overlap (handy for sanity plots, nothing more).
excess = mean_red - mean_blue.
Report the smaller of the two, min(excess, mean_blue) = -1.3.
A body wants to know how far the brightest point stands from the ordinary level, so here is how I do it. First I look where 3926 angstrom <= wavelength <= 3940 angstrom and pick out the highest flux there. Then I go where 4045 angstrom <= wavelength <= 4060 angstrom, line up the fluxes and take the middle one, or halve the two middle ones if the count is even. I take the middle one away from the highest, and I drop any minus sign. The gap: 1.0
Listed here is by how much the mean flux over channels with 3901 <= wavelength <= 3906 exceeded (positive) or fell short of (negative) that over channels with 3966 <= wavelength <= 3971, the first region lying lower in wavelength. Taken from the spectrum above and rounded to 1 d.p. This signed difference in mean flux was -1.4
